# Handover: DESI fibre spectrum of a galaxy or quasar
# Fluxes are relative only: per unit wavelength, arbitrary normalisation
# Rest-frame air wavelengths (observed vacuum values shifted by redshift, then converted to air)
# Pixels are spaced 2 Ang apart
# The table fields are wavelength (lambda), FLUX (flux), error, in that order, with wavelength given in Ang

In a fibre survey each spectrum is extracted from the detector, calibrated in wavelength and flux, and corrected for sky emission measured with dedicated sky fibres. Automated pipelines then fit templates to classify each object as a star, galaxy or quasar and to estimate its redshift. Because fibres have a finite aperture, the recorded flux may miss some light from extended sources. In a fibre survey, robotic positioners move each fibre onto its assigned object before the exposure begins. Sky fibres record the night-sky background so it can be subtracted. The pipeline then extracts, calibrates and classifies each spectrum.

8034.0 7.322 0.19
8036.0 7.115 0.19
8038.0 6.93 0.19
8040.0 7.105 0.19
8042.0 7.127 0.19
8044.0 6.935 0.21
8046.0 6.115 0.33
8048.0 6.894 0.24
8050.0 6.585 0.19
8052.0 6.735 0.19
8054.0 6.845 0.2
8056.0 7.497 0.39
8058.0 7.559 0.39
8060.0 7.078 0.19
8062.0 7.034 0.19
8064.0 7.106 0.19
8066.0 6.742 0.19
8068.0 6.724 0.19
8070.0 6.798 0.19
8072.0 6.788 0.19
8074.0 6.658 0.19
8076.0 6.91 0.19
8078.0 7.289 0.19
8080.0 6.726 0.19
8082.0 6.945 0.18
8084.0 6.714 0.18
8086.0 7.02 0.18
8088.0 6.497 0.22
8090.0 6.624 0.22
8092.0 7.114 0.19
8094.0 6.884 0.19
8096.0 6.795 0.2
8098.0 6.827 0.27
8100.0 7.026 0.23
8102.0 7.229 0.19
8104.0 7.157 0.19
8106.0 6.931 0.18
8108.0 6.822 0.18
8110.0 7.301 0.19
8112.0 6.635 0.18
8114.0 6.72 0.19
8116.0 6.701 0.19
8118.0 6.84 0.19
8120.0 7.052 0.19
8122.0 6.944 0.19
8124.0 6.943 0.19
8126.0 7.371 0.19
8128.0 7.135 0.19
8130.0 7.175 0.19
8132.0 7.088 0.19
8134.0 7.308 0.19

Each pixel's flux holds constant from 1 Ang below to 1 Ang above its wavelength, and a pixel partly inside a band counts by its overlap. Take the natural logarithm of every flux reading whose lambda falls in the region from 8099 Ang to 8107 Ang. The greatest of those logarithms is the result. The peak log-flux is 1.98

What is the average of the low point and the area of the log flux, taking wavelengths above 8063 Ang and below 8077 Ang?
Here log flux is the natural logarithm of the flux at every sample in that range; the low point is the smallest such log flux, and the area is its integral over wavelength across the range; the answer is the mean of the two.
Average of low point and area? 14.38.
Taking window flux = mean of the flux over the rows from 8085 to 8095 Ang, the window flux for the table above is 6.83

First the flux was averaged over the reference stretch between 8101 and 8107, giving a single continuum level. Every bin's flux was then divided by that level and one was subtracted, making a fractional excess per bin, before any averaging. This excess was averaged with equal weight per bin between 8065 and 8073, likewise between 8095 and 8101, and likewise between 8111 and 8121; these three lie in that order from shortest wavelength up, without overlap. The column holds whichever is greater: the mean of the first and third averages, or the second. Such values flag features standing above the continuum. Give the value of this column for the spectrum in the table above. -0.0314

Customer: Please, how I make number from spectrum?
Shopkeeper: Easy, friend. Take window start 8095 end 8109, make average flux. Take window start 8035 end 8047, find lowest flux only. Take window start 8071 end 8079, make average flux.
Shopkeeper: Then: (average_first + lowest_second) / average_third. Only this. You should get 1.89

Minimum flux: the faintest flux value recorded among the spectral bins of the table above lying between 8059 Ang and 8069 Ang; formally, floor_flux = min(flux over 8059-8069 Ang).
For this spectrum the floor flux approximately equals 6.724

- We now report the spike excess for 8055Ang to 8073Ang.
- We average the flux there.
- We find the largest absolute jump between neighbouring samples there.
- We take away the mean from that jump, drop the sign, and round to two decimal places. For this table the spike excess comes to 6.56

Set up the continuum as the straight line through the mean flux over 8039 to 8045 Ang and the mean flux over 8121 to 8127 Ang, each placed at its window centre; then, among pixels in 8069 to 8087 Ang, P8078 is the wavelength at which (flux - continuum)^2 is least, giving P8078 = 8086.0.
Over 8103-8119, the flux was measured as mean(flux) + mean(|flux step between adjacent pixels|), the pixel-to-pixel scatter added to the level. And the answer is 7.13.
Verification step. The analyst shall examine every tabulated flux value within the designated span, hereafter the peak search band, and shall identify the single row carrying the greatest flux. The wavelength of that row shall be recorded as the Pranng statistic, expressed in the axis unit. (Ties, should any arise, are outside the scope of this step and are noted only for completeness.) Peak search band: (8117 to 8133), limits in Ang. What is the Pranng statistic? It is 8126.0 Ang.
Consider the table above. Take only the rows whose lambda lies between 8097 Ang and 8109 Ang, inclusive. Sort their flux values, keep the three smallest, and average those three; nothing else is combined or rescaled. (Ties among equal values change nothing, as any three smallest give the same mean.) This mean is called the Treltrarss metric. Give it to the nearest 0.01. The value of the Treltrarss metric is 6.86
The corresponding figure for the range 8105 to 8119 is 6.69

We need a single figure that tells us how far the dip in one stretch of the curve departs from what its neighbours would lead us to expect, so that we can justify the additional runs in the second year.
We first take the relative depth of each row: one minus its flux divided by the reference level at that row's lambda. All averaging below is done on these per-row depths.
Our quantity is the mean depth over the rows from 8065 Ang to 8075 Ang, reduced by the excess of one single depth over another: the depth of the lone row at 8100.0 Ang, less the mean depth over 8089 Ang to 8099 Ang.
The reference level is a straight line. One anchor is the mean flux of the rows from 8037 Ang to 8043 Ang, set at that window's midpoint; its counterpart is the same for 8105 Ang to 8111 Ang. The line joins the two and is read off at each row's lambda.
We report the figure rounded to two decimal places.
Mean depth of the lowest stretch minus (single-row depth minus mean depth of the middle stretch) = 0.07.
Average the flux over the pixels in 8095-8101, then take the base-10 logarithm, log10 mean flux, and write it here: 0.838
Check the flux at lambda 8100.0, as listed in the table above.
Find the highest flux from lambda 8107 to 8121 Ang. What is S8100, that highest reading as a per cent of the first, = 104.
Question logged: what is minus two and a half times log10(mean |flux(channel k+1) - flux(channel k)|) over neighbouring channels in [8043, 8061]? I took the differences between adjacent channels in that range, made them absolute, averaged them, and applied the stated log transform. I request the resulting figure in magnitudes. 0.94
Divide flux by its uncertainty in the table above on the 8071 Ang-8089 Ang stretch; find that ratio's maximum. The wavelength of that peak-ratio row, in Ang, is 8086.0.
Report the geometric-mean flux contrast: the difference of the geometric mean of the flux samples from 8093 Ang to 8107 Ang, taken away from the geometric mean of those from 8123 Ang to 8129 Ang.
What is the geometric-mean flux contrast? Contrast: 0.17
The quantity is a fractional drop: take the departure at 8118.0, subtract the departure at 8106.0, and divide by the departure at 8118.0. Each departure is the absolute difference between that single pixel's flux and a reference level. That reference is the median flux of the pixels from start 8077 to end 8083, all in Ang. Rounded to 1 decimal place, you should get 0.9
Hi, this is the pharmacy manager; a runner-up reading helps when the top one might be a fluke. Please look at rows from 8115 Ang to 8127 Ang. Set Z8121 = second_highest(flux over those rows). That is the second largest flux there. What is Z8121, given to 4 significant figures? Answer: 7.052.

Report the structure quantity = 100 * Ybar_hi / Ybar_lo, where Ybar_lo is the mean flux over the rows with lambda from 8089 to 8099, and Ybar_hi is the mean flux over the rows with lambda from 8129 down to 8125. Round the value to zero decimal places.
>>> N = 106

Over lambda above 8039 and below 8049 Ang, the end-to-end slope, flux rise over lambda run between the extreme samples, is -0.026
